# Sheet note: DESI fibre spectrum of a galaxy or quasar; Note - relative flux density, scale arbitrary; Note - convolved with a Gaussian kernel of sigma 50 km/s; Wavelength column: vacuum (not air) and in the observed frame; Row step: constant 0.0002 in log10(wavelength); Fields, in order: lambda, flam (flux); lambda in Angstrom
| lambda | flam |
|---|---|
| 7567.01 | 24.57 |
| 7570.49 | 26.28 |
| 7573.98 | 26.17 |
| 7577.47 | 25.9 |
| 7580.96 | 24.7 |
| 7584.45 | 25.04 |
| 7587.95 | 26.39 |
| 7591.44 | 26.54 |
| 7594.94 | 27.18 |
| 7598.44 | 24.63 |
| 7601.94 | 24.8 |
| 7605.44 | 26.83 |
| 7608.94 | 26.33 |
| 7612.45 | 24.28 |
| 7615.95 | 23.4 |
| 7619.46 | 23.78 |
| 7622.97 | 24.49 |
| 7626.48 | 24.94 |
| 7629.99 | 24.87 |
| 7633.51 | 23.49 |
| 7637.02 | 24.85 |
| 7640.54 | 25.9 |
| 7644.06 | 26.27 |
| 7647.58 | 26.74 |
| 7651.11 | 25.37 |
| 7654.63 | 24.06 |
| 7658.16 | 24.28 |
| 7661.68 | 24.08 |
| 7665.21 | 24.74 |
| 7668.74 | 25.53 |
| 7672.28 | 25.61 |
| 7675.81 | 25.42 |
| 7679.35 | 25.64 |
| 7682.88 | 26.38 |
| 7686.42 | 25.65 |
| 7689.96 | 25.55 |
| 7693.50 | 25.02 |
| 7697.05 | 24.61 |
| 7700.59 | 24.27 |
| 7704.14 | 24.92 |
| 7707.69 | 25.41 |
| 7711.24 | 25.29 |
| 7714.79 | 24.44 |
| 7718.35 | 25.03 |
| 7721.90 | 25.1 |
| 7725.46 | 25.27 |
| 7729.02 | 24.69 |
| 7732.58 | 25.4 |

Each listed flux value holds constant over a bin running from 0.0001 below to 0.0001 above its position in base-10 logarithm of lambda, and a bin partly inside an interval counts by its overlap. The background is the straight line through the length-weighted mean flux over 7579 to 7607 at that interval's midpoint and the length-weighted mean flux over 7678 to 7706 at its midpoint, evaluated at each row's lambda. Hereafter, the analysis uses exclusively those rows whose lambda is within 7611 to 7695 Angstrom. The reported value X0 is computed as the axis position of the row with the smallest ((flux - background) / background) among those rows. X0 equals 7615.95 Angstrom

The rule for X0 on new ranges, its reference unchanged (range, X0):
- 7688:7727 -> 7700.59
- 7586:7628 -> 7615.95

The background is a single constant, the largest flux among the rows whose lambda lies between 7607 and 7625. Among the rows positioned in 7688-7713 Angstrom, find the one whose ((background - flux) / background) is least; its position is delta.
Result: 7689.96 Angstrom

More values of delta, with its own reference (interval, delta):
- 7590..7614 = 7594.94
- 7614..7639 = 7626.48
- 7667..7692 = 7682.88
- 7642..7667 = 7647.58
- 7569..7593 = 7591.44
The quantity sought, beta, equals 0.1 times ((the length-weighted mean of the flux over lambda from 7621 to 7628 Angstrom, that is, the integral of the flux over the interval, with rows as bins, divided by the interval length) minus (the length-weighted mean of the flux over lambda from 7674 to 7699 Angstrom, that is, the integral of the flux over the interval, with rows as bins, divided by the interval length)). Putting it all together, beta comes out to -0.08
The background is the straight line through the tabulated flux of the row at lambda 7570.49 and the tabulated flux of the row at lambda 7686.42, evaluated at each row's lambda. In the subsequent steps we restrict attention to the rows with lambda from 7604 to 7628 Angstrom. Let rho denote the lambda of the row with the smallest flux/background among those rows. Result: 7615.95 Angstrom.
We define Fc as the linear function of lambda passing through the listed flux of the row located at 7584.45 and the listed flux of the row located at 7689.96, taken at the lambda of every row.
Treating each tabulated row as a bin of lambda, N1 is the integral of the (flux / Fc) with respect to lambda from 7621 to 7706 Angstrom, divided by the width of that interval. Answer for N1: 0.988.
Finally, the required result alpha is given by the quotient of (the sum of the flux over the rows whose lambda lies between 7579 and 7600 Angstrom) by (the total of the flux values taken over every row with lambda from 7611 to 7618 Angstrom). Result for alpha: 3.2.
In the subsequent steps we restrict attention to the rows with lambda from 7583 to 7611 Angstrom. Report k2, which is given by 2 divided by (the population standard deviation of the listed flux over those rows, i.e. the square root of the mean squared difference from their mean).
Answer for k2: 2.2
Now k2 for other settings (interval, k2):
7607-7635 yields 2.2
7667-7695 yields 5.7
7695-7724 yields 5.3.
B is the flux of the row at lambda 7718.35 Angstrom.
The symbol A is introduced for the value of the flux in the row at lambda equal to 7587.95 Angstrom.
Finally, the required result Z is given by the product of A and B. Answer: 661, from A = 26.39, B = 25.03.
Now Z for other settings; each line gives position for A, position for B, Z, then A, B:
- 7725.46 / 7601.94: 627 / 25.27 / 24.8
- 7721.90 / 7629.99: 624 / 25.1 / 24.87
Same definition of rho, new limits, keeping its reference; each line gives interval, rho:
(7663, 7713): 7700.59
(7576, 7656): 7615.95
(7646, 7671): 7654.63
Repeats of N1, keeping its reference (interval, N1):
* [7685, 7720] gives 0.976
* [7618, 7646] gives 0.983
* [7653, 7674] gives 0.972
